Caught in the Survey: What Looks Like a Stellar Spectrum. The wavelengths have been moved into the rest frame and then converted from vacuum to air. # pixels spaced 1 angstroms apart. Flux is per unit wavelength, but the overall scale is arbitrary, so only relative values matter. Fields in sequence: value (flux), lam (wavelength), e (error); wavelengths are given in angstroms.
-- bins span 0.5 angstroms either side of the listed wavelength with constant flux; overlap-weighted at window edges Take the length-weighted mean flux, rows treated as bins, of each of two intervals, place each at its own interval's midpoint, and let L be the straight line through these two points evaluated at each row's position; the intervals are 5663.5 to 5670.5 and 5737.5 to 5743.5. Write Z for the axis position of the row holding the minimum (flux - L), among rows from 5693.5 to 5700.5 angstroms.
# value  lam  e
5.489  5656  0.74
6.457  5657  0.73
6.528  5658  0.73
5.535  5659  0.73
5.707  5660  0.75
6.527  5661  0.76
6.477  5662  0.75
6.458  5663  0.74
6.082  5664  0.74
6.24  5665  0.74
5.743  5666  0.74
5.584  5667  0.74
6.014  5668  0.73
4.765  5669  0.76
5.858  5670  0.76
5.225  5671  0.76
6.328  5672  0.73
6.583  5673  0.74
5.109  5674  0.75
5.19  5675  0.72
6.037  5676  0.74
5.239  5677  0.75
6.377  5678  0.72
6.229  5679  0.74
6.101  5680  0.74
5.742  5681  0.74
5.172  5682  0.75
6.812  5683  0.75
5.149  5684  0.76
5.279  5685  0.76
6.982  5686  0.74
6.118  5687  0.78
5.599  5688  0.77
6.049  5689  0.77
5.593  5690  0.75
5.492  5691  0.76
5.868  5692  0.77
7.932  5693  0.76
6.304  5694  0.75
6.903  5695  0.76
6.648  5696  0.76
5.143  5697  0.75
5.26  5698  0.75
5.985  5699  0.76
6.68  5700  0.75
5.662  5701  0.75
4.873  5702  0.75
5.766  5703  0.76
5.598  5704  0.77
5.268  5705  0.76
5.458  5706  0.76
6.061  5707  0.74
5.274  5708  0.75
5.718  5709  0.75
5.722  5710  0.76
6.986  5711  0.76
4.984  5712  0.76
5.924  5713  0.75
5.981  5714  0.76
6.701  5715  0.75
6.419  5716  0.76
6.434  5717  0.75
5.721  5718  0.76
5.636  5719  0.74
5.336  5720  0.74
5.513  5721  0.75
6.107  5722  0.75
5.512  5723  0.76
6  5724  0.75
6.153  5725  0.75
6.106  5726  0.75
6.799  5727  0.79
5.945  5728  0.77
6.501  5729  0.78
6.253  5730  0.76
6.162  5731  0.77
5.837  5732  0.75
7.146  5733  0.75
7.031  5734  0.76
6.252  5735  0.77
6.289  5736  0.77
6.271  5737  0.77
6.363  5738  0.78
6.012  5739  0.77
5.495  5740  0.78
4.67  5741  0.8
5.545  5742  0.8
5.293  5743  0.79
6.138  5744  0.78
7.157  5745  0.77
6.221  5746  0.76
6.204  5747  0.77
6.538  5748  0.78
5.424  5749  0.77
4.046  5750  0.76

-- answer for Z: 5697 angstroms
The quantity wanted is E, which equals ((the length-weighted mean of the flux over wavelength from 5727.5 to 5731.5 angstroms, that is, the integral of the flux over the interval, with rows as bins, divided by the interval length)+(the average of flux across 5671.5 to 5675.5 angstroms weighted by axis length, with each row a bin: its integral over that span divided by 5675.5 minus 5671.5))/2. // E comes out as 6.01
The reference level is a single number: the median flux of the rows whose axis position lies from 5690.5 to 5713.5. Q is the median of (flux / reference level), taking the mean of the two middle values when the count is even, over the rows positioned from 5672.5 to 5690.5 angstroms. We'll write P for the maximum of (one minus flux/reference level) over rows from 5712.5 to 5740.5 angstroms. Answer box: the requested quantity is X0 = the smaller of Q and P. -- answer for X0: 0.067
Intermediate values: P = 0.07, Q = 1.03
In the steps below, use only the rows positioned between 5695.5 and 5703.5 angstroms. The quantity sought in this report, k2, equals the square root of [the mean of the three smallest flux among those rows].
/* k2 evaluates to 2.26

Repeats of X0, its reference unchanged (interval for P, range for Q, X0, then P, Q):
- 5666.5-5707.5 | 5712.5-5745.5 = 0.167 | 0.17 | 1.07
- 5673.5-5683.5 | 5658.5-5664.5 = 0.107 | 0.11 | 1.10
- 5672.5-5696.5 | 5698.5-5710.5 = 0.107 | 0.11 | 0.99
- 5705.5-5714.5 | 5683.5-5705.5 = 0.129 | 0.13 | 1.00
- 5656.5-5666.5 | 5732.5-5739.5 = 0.033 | 0.03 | 1.10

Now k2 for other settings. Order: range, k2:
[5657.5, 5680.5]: 2.24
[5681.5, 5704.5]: 2.25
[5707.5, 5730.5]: 2.28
